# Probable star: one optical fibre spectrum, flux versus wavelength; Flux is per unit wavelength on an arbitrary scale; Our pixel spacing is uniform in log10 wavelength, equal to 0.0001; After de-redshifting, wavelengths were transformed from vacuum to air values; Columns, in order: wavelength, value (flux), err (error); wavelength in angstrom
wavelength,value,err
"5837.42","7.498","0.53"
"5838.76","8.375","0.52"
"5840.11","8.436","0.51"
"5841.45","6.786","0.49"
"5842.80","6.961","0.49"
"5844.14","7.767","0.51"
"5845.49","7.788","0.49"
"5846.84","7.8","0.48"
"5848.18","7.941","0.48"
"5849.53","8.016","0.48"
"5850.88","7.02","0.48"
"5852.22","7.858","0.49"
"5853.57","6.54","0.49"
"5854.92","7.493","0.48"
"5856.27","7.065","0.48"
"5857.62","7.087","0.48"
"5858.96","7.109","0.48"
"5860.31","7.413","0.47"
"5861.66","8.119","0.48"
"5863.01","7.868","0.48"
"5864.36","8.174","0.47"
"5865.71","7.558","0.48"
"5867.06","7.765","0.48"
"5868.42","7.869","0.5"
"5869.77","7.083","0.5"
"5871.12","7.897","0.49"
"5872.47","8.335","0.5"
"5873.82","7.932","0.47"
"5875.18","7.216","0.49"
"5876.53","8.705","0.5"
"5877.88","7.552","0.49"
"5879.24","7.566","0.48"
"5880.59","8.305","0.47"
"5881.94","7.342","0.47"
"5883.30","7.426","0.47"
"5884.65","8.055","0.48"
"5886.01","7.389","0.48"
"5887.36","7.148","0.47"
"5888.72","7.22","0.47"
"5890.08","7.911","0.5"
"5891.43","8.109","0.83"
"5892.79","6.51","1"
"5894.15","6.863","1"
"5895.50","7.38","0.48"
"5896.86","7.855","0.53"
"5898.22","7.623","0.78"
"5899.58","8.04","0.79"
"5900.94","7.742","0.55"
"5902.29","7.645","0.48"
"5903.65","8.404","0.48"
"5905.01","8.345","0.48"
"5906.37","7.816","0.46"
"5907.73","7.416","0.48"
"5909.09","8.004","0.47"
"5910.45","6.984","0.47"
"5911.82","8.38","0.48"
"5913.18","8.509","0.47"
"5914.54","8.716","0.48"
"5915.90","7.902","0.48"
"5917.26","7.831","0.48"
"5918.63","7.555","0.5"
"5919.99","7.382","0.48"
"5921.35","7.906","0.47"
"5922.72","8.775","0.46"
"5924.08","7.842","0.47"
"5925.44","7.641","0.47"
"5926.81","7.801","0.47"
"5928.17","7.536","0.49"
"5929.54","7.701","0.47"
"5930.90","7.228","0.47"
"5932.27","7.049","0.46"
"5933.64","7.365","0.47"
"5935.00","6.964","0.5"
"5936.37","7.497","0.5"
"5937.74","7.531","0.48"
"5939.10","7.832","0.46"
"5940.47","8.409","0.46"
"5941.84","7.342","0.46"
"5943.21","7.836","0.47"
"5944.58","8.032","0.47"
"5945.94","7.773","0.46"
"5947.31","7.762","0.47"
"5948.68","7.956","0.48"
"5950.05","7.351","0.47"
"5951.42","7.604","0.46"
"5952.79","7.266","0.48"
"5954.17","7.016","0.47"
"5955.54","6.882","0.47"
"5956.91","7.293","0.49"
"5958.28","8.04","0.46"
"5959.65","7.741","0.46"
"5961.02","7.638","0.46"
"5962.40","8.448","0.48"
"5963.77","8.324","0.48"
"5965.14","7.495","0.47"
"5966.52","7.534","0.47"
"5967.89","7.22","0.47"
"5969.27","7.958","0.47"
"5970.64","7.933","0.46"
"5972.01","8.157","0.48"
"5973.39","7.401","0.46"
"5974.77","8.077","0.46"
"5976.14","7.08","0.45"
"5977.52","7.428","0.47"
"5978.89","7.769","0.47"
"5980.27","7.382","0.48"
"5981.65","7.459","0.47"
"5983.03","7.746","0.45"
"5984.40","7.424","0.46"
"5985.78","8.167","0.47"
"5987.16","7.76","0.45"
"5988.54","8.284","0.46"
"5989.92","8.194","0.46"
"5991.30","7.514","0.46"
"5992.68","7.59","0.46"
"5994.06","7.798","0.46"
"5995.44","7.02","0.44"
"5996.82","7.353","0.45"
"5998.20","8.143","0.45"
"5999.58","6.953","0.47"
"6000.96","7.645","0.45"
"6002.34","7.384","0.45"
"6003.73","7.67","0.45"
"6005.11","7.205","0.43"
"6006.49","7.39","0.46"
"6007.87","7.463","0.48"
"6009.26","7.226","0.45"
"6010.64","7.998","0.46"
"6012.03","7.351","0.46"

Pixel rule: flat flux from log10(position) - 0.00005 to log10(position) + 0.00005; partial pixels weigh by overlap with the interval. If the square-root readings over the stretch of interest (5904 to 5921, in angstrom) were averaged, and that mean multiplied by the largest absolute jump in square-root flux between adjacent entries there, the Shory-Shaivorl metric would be 0.7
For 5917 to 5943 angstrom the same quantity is 0.5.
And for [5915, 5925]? 0.5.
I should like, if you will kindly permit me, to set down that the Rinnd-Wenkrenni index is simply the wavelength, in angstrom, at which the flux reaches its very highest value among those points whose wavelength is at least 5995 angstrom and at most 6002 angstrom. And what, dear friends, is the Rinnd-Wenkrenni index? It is 5998.20 angstrom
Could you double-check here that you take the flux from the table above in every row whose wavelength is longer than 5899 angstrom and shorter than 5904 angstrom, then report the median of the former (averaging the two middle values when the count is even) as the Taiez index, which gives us 7.89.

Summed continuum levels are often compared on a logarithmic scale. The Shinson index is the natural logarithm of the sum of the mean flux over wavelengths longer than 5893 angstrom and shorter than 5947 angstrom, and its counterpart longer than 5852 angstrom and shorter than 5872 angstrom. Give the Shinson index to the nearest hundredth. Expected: 2.73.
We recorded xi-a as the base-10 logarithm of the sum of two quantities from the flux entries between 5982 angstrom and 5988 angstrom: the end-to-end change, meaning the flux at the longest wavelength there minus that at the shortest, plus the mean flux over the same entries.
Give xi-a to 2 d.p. 0.89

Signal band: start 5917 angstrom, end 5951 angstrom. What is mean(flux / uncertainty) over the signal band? 16.2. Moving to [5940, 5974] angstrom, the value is 16.4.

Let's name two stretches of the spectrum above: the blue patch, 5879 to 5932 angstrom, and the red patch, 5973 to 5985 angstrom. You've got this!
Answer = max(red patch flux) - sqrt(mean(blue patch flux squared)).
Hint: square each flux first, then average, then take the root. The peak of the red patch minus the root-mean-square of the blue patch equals 0.32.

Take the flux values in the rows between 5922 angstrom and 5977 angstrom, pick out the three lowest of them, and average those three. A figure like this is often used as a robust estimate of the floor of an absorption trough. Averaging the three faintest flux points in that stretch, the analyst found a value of 7.0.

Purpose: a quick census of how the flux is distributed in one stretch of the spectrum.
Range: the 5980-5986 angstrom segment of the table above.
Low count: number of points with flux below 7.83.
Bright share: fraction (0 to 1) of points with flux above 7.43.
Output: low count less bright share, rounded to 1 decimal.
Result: 3.4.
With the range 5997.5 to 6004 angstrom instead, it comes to 3.4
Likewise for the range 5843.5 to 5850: 2.0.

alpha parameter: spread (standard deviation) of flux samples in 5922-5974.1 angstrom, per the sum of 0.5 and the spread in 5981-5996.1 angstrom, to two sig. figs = 0.49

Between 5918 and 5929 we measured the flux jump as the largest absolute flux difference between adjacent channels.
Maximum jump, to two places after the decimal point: 0.93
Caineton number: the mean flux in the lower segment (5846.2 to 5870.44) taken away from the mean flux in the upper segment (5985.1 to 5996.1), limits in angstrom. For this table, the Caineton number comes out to 0.25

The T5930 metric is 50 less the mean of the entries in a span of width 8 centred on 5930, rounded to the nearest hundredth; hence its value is 42.55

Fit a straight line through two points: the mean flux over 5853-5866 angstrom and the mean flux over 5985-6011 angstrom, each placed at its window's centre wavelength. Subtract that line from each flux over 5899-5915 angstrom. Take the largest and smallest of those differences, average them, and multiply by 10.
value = 3.4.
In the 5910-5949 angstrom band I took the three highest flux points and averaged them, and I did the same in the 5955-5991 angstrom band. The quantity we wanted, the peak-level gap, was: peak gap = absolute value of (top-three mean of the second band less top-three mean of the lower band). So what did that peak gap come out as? 0.31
